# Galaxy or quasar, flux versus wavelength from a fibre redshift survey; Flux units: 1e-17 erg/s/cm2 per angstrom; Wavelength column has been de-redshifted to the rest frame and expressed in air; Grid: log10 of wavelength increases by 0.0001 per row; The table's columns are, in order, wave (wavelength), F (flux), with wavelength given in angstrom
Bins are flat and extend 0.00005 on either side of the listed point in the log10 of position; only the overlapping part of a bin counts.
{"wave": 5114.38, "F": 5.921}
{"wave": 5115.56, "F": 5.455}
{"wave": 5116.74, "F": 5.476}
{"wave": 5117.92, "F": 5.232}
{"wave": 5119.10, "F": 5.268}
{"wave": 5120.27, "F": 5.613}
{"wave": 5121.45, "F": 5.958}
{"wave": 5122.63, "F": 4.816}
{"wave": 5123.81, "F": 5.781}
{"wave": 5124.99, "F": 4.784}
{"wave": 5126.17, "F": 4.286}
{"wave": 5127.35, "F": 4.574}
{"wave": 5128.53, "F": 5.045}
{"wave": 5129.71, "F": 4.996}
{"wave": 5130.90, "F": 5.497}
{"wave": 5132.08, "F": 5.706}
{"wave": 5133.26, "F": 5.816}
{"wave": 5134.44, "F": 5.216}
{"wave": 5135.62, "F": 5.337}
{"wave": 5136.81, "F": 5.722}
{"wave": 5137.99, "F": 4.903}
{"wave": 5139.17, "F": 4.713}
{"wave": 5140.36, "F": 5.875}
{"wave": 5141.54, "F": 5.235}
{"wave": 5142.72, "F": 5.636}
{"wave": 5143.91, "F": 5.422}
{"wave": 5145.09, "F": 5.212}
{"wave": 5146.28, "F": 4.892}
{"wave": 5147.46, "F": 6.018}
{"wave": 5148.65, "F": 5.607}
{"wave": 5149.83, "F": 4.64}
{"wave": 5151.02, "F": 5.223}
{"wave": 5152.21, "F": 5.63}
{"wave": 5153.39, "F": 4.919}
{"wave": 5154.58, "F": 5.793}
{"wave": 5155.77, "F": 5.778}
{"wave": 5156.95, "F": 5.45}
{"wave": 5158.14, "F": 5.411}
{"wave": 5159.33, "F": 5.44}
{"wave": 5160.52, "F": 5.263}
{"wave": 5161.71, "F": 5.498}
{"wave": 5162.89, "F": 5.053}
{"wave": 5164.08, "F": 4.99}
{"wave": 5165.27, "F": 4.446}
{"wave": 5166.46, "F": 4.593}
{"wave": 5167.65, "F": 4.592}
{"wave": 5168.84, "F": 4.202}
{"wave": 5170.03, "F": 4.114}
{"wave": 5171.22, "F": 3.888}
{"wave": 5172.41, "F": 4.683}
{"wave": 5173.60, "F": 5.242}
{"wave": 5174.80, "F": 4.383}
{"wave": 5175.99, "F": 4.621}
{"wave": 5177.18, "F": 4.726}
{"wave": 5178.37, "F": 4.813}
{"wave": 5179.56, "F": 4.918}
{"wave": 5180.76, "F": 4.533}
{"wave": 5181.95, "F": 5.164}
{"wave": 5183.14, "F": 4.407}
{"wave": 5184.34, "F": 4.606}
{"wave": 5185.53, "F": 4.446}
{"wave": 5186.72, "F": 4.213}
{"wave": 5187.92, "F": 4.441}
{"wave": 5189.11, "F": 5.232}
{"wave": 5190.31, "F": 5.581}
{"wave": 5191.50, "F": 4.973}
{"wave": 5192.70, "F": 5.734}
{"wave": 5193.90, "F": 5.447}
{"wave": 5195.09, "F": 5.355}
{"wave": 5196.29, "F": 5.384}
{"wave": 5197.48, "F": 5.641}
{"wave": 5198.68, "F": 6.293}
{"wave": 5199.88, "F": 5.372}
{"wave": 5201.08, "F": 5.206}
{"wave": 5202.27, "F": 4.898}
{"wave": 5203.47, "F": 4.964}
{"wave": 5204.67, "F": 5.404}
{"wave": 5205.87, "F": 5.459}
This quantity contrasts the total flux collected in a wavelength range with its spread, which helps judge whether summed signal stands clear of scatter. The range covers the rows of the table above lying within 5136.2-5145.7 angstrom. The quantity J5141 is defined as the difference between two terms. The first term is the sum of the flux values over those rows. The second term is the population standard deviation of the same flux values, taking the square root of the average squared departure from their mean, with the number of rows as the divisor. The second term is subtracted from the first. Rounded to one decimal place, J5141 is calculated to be 42.3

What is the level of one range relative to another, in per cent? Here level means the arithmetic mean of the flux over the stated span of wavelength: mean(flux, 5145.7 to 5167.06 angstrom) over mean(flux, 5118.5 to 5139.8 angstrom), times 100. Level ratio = 101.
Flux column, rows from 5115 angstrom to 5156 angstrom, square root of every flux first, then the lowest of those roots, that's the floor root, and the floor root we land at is 2.07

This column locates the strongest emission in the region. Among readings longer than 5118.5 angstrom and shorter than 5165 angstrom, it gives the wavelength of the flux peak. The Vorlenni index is 5147.46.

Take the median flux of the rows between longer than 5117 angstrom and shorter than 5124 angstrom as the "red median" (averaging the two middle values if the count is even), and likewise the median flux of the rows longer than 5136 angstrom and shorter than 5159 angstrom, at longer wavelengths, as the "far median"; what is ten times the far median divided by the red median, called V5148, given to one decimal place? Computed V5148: 10.0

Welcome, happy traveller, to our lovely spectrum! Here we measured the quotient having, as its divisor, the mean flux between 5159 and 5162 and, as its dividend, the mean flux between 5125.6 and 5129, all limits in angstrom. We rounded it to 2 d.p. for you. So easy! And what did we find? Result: 0.86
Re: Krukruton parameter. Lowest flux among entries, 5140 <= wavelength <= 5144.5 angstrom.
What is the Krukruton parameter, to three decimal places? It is 5.235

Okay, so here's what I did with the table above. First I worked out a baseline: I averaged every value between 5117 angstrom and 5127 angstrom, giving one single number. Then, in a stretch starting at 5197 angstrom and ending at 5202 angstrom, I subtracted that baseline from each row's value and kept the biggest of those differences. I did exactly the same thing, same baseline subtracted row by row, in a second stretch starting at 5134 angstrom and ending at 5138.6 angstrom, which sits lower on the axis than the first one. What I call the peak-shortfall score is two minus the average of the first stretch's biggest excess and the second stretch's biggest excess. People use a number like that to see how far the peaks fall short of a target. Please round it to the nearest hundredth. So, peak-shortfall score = 1.21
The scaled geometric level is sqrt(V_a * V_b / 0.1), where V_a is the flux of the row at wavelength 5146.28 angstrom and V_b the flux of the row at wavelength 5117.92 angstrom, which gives 16.0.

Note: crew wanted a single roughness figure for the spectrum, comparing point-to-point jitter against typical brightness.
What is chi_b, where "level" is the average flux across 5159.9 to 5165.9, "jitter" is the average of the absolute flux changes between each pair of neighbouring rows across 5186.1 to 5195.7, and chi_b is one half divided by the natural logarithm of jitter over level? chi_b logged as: -0.206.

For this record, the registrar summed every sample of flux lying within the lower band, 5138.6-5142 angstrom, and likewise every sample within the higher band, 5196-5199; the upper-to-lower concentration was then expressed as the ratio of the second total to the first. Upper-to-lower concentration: 1.09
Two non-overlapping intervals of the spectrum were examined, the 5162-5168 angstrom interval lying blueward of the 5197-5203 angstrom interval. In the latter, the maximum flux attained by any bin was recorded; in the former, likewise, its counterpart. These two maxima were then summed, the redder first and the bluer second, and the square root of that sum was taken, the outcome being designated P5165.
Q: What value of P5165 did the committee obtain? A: 3.37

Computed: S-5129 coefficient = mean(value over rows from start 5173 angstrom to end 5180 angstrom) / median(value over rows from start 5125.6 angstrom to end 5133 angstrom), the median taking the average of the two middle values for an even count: 0.95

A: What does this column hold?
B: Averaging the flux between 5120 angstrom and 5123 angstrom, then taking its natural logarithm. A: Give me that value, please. 1.70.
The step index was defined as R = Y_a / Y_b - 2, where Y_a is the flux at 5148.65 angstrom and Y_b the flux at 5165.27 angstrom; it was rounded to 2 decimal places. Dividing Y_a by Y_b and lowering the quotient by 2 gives -0.74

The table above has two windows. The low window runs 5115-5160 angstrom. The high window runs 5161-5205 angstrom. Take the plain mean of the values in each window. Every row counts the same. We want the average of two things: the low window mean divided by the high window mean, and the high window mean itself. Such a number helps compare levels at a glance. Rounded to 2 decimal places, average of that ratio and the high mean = 3.00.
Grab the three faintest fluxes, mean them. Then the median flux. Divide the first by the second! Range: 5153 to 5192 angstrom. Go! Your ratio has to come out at 0.845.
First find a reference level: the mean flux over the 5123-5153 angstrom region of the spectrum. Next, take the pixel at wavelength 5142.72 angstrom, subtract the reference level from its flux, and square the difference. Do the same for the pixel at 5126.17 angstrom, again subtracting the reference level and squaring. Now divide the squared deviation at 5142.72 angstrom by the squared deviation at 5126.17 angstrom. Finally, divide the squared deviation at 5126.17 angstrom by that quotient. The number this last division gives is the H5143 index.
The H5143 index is 7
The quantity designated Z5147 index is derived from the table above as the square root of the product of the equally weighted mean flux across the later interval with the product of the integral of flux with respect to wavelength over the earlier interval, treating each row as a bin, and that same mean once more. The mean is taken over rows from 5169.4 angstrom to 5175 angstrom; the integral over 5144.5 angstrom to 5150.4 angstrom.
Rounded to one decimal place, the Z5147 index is 24.9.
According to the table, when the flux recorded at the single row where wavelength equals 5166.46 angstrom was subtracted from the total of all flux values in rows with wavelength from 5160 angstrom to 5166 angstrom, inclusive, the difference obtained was 20.7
